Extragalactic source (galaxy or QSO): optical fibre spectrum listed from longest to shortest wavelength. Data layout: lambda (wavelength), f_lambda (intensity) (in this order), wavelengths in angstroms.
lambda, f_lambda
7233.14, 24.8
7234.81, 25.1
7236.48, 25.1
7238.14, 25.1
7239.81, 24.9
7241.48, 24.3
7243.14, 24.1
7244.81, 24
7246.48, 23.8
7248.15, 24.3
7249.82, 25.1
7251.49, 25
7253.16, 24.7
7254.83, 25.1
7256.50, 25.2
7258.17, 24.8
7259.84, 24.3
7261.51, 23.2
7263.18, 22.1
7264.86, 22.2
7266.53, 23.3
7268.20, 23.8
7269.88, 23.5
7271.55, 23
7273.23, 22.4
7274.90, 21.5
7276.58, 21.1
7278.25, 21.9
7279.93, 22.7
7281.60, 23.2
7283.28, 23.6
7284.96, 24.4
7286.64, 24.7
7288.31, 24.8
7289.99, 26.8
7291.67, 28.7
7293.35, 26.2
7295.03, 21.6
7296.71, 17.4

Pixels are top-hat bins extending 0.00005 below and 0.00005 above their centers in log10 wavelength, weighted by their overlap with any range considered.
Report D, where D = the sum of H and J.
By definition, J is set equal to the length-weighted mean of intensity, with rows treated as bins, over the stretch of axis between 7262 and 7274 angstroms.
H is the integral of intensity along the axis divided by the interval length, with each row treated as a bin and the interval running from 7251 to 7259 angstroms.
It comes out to 47.9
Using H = 25.0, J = 22.9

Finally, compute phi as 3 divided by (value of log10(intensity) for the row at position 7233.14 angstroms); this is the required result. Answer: 2.15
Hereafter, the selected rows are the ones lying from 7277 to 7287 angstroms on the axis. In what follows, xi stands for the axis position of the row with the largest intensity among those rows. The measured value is 7286.64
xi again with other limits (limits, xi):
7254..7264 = 7256.50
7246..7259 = 7256.50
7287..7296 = 7291.67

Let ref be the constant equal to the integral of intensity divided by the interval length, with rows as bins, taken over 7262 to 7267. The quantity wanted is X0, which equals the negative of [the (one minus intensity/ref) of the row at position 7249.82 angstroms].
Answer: 0.11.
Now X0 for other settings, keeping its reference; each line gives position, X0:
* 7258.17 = 0.10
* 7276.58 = -0.06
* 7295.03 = -0.04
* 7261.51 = 0.03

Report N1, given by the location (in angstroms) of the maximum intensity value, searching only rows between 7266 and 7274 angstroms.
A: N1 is 7268.20 angstroms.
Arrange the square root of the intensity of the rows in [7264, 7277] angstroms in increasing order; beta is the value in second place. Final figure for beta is 4.64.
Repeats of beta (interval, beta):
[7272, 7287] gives 4.64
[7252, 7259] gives 4.98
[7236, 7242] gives 4.99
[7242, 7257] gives 4.90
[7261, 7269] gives 4.71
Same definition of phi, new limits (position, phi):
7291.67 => 2.06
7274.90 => 2.25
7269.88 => 2.19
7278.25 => 2.24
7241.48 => 2.17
